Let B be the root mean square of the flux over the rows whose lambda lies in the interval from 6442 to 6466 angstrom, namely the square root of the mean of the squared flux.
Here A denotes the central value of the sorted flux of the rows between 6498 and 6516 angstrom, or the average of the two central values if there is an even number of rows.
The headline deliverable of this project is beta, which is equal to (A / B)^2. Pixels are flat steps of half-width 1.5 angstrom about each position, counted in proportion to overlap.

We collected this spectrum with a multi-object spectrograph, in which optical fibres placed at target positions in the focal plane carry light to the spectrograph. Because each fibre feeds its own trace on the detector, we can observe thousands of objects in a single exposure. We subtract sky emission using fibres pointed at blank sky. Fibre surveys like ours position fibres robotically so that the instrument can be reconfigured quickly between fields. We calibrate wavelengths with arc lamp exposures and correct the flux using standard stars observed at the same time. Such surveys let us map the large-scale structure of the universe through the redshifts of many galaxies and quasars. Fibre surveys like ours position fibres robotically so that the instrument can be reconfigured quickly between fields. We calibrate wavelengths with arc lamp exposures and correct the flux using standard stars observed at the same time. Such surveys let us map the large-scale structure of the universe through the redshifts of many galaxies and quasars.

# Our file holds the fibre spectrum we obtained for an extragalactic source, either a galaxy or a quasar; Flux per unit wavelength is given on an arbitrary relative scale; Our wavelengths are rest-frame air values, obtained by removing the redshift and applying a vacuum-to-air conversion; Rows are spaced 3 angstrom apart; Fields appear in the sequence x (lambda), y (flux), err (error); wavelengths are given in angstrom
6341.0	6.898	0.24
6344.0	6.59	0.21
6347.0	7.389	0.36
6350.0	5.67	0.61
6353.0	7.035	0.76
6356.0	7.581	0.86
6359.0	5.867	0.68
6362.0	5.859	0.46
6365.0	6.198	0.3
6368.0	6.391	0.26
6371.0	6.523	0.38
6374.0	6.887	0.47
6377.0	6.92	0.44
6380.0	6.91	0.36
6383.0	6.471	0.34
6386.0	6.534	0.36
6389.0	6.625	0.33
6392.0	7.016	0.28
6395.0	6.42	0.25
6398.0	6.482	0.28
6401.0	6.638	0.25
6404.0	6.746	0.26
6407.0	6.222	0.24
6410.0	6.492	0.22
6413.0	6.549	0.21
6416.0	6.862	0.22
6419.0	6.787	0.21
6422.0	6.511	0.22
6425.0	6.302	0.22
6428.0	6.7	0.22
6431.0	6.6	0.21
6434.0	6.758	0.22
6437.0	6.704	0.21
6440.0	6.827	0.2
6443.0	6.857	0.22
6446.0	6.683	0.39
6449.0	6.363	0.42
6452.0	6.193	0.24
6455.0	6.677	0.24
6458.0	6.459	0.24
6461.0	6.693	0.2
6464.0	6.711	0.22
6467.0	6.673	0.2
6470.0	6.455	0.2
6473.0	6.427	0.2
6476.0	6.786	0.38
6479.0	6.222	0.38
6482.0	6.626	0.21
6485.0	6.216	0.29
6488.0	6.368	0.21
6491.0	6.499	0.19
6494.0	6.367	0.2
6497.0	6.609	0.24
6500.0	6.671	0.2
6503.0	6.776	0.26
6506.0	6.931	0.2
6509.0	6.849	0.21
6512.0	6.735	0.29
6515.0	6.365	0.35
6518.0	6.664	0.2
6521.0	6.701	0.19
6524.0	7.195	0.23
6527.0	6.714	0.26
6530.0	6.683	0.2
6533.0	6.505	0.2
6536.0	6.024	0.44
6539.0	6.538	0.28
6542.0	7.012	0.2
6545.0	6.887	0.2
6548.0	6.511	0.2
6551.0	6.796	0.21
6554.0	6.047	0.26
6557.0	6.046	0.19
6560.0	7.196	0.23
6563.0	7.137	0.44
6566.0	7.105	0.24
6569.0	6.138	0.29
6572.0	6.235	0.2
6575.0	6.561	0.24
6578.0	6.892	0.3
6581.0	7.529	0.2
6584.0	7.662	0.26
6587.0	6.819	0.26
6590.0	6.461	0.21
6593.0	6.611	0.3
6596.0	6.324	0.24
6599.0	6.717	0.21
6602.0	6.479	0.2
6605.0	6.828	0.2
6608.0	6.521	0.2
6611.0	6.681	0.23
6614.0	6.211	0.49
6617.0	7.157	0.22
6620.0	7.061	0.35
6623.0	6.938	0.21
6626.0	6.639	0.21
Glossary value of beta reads 1.05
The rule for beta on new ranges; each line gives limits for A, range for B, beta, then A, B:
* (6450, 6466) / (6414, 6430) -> 1.01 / 6.68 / 6.64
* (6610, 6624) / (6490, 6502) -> 1.13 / 6.94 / 6.54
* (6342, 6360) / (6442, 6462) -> 1.08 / 6.81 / 6.56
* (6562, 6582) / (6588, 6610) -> 1.10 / 6.89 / 6.56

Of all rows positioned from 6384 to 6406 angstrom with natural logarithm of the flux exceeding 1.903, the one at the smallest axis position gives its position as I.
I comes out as 6392.0 angstrom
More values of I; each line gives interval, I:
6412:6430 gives 6416.0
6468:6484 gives 6476.0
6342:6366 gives 6347.0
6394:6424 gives 6404.0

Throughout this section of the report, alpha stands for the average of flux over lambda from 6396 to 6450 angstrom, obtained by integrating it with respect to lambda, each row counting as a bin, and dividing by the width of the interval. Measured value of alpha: 6.62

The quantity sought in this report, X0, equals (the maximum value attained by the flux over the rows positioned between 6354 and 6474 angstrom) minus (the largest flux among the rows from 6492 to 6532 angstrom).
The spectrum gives 0.39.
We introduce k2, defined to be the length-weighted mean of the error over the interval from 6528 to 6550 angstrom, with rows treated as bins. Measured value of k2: 0.25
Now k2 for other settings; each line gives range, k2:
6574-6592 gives 0.25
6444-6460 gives 0.30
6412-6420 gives 0.21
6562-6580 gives 0.28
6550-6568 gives 0.26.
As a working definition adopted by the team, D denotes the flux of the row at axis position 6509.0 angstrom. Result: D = 6.849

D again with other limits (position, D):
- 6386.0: 6.534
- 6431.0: 6.6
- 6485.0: 6.216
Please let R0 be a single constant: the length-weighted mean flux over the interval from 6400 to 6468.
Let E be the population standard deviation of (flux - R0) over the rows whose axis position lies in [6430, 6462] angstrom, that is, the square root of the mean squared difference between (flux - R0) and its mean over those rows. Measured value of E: 0.19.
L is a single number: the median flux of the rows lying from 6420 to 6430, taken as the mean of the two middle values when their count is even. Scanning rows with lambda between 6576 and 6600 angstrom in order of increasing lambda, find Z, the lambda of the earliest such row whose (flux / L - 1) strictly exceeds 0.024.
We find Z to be 6578.0 angstrom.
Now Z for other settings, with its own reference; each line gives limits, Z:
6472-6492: 6476.0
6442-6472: 6443.0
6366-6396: 6374.0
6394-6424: 6404.0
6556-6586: 6560.0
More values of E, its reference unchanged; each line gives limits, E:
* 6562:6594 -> 0.47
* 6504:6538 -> 0.29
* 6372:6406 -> 0.20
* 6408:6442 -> 0.16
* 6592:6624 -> 0.28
